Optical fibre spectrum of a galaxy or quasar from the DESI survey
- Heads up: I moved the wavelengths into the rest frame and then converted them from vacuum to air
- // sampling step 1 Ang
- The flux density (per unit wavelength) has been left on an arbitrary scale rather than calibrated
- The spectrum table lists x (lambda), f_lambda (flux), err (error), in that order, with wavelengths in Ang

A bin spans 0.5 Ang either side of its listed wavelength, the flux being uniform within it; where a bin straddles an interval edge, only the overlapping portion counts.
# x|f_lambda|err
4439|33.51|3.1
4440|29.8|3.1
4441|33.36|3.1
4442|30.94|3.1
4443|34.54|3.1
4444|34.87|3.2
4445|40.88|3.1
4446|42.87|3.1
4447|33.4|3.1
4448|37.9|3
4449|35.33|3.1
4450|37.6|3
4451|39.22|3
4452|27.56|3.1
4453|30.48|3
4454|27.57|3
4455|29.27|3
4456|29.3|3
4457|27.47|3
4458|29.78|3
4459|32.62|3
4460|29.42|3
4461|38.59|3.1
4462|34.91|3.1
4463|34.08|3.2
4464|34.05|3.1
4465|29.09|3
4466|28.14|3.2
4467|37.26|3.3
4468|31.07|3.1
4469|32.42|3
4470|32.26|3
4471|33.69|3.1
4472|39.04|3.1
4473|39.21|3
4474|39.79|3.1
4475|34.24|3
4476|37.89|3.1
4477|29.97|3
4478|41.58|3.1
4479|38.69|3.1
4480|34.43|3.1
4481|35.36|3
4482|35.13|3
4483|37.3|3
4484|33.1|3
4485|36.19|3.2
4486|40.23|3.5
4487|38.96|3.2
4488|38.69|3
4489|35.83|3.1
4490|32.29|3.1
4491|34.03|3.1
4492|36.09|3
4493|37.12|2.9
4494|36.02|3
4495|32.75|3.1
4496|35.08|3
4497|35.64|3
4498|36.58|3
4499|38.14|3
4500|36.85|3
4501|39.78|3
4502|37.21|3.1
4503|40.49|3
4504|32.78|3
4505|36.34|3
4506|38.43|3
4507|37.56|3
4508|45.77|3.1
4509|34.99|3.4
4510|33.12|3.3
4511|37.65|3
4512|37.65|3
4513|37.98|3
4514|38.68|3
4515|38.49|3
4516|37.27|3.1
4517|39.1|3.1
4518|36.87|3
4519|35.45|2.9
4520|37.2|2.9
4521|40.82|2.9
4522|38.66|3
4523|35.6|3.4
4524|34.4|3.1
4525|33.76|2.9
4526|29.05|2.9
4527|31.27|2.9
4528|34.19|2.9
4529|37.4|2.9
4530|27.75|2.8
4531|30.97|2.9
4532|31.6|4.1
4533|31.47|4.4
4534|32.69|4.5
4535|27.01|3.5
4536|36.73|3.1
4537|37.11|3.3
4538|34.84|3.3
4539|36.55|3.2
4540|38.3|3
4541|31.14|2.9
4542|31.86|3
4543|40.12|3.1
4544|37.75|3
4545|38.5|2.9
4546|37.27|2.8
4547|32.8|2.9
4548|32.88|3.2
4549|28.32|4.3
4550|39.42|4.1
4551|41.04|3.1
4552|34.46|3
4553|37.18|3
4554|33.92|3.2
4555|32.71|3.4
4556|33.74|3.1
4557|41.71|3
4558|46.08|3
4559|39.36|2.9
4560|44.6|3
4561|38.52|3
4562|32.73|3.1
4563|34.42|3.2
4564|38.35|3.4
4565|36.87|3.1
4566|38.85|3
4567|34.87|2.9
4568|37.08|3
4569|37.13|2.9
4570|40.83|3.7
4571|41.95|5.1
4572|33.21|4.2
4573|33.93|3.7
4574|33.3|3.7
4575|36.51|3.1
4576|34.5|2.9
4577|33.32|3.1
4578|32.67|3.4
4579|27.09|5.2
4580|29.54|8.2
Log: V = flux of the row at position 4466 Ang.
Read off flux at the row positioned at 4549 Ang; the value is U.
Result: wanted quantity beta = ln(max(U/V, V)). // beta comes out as 3.34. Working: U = 28.32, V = 28.14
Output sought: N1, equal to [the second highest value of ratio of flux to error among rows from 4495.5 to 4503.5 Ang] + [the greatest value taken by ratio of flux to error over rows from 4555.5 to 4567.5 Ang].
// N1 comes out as 28.6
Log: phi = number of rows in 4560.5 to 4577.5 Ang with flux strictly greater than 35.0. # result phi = 9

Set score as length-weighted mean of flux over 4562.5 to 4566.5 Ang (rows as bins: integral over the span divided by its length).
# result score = 37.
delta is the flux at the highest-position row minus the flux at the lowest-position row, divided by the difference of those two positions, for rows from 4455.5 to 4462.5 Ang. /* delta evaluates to 0.9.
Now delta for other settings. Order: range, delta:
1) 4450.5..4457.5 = -2.0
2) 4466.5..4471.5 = -0.9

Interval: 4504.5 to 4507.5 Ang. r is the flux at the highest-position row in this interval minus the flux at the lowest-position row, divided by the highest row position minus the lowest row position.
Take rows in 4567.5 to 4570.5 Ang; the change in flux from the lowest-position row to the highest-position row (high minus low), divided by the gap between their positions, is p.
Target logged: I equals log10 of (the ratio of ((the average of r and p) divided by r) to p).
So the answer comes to 0.0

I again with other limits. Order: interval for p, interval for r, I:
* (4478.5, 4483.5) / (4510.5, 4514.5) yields -1.8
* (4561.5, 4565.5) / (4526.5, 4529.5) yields -0.3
